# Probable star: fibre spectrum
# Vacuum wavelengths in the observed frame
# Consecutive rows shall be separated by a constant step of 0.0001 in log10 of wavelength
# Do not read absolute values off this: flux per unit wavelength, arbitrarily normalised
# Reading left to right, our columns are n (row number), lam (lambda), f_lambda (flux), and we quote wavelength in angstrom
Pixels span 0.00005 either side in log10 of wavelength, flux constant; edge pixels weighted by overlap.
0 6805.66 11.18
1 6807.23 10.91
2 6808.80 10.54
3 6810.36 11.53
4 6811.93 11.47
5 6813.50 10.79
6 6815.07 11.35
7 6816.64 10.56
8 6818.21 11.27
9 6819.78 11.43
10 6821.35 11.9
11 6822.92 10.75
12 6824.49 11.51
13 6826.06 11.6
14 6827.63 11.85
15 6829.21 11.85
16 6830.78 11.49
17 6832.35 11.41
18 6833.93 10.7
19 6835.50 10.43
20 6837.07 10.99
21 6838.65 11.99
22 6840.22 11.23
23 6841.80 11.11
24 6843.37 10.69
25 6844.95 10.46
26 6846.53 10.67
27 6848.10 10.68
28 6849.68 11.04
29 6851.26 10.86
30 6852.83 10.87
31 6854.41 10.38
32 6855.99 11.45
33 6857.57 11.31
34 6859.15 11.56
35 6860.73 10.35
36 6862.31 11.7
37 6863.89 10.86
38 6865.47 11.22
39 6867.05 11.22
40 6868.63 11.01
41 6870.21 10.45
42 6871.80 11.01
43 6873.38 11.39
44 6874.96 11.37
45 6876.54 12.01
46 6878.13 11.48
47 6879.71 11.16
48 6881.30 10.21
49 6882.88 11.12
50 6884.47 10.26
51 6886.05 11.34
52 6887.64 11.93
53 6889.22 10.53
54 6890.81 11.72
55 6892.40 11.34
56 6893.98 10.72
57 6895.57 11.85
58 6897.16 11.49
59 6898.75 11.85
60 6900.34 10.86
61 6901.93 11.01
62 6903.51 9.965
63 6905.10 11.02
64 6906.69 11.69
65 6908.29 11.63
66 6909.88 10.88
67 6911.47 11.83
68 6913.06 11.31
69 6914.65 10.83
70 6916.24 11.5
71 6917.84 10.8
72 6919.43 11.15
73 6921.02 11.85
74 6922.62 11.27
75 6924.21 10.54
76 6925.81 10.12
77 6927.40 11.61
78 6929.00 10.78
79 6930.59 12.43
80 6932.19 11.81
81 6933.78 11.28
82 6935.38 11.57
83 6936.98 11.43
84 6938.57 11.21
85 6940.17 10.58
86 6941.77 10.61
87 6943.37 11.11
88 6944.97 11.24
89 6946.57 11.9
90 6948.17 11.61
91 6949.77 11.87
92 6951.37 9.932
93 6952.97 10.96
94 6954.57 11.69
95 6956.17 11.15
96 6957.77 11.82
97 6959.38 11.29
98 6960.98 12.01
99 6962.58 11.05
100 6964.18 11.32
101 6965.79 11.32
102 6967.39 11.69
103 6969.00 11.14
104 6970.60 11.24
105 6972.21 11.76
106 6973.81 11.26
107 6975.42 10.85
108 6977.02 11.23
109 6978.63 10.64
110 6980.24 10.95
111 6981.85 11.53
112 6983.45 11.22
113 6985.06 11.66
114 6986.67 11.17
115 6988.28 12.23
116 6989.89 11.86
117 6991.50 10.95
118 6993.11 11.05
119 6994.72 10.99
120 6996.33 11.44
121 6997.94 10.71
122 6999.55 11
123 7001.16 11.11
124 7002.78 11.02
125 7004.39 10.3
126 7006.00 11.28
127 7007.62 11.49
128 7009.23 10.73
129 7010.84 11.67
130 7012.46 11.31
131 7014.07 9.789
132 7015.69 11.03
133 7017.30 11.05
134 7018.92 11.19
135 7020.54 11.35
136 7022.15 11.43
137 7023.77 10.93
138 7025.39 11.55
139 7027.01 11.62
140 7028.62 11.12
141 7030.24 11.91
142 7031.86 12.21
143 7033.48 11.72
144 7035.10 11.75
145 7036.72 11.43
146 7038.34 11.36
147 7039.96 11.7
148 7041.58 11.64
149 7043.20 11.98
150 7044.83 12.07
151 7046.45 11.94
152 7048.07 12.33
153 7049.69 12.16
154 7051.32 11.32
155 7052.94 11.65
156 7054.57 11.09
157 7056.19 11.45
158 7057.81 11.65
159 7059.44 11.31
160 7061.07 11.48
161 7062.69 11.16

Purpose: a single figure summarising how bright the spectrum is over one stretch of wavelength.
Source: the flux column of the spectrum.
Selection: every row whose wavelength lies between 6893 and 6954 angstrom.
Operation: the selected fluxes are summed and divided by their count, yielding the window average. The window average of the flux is 11.2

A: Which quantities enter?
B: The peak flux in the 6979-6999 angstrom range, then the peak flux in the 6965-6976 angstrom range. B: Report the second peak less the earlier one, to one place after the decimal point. -0.5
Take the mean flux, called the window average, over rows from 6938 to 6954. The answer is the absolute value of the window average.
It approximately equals 11.1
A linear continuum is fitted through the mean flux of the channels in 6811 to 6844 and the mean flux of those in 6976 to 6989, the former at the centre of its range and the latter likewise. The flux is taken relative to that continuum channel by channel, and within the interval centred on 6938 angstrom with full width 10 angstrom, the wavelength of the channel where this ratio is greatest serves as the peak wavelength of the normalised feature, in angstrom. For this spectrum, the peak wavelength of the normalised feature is 6935.38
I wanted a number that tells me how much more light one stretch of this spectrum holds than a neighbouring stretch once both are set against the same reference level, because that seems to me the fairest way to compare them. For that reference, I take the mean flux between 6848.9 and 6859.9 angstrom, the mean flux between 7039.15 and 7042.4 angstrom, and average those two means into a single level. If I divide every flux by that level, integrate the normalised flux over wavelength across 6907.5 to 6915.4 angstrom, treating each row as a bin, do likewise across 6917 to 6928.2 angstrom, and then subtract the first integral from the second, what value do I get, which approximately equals 3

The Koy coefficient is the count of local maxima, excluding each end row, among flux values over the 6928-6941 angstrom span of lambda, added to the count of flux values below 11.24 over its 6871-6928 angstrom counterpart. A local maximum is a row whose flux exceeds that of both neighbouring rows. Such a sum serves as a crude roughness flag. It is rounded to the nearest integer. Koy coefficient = 19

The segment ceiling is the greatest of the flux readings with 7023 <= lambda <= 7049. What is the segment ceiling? 12.33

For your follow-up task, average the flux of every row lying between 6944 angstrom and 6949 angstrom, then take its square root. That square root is 3.40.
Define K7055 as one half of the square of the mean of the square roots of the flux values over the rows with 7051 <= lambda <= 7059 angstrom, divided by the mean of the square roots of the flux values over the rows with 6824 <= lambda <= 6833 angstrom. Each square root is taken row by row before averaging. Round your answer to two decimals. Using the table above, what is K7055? 1.68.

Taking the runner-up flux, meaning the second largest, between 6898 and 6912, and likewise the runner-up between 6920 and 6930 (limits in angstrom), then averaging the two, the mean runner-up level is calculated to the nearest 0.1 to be 11.7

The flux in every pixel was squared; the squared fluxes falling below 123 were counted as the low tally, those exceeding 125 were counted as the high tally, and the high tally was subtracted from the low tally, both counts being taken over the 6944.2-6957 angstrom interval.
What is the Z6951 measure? -3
